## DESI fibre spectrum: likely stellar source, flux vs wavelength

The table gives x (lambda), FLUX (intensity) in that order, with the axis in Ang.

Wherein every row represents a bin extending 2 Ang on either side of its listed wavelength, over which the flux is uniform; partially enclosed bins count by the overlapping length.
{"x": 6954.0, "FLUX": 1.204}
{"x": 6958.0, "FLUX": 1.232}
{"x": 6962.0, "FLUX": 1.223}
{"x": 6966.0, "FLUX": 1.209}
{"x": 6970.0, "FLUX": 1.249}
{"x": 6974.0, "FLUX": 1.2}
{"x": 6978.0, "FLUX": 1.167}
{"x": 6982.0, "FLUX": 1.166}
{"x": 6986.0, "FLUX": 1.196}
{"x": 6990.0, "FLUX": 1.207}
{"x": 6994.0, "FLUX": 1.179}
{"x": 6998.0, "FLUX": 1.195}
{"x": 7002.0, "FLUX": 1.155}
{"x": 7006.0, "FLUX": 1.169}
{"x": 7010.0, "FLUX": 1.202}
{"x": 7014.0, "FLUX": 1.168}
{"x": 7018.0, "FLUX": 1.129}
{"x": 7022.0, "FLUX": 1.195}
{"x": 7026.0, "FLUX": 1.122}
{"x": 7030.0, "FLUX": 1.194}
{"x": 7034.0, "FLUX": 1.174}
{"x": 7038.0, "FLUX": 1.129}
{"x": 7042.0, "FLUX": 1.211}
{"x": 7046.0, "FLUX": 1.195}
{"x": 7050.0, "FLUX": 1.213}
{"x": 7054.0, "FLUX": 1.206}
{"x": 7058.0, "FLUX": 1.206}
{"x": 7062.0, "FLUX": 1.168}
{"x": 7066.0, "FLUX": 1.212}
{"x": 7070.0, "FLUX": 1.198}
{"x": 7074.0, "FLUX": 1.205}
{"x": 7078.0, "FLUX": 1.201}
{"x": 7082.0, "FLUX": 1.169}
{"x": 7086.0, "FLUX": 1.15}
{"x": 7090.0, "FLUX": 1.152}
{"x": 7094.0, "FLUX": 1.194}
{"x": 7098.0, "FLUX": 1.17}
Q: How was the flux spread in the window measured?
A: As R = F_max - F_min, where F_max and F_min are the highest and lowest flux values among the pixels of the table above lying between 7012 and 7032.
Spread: 0.07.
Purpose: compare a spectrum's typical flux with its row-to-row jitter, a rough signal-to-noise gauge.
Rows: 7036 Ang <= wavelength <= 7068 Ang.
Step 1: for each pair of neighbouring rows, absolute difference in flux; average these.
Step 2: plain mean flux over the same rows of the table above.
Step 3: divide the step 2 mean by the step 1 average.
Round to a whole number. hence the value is 41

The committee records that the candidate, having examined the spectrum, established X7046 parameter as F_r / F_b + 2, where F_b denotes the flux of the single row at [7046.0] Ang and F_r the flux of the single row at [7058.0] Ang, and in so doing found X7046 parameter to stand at 3.01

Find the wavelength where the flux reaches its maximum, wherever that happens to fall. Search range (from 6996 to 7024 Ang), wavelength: 7010.0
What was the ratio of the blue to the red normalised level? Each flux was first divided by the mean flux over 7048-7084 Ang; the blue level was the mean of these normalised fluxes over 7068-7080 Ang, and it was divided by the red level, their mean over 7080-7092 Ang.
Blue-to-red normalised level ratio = 1.04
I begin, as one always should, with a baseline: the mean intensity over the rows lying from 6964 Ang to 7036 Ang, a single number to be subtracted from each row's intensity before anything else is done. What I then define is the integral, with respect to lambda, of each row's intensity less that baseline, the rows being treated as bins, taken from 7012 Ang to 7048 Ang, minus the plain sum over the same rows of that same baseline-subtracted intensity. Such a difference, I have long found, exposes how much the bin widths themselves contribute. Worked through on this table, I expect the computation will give -0.36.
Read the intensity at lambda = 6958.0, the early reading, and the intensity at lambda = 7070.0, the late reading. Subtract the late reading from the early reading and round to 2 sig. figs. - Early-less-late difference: 0.034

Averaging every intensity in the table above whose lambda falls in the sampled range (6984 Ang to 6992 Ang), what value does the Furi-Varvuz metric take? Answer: 1.20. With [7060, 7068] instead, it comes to 1.19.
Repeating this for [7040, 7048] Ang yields 1.20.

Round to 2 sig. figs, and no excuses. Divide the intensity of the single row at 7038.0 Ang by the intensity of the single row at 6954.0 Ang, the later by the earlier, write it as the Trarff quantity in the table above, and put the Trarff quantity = 0.94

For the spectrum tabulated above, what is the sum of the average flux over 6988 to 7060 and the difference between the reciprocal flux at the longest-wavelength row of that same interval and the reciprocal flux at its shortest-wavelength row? 1.18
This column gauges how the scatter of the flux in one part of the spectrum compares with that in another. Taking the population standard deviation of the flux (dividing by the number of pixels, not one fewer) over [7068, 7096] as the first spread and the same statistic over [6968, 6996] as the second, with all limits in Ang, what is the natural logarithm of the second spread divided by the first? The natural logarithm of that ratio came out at 0.2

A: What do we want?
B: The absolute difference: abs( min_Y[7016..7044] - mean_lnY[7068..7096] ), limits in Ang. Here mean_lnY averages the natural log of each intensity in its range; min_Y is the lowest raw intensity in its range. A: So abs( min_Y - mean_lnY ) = 0.96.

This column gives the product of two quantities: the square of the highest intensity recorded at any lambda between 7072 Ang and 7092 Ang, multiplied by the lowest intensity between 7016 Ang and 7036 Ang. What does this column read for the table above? 1.63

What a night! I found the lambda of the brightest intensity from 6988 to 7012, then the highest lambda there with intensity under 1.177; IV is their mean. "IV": 6998 Ang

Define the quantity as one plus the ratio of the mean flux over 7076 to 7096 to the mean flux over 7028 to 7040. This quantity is 2.01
